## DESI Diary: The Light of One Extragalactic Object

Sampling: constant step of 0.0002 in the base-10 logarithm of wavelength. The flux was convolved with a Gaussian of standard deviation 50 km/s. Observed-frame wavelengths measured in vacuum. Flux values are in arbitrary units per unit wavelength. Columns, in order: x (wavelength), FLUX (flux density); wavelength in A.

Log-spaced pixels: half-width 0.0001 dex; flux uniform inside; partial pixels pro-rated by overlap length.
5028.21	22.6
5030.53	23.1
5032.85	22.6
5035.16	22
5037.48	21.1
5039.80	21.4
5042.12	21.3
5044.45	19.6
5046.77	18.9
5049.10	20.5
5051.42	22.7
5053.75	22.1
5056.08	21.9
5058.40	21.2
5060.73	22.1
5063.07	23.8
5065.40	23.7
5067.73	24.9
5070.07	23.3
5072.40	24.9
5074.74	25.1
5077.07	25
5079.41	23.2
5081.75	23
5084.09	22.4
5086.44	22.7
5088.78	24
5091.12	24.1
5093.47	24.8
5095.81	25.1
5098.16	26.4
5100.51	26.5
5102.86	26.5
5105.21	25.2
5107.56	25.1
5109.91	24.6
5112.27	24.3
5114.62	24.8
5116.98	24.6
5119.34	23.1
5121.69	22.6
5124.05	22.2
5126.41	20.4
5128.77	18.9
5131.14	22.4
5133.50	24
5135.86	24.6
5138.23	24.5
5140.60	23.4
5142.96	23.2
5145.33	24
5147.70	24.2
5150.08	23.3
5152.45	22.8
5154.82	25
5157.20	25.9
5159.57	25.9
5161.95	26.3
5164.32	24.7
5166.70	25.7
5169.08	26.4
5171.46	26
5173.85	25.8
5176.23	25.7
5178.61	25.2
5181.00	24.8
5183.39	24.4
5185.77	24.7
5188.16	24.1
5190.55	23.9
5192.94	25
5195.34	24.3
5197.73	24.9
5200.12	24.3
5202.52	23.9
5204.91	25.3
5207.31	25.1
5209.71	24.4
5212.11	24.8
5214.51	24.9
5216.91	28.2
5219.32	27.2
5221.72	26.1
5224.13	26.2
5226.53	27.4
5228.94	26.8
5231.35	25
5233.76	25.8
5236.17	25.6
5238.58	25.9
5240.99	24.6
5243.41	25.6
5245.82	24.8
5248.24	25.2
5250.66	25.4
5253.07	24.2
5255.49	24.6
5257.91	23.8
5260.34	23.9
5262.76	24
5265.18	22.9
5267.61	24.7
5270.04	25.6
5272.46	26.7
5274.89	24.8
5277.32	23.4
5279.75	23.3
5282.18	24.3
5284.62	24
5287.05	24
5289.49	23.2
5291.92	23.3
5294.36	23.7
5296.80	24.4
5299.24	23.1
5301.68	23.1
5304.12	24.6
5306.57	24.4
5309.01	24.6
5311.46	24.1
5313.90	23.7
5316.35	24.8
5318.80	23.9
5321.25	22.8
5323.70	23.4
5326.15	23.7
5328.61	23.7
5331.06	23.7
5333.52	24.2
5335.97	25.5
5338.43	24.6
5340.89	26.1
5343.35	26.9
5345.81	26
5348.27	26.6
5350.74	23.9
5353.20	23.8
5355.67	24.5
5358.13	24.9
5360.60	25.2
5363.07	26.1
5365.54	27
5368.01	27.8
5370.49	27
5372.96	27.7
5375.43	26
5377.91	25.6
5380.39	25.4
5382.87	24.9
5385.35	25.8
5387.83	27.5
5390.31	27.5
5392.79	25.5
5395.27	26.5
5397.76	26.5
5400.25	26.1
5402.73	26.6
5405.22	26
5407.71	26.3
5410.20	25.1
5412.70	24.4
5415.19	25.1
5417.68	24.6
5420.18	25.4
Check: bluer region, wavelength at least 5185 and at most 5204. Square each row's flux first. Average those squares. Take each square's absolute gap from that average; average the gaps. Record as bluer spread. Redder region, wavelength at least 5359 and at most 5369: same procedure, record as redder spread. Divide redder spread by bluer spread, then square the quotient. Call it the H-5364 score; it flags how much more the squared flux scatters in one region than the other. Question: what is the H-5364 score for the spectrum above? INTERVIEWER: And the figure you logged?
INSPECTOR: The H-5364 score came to 7.0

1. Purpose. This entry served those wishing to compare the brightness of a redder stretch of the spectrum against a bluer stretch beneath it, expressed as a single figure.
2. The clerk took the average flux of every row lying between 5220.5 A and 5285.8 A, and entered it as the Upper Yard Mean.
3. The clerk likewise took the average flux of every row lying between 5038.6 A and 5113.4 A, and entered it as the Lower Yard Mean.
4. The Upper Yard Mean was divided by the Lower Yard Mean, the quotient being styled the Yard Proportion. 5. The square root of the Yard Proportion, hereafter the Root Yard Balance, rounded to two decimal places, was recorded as 1.03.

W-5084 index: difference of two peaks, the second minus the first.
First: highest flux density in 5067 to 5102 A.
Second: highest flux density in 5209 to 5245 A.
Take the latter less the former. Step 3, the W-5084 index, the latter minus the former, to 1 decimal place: 1.7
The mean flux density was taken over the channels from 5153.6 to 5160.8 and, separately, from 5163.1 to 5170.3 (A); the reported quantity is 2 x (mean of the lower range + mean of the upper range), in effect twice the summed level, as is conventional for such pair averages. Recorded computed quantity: 102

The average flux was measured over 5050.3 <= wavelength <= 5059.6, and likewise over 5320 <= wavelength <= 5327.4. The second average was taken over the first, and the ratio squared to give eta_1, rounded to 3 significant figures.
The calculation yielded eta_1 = 1.12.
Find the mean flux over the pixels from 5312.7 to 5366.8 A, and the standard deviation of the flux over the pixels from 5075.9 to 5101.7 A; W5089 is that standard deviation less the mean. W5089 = -23.4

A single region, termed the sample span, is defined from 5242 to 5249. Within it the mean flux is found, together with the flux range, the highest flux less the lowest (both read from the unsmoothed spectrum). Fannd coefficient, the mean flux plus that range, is 26.0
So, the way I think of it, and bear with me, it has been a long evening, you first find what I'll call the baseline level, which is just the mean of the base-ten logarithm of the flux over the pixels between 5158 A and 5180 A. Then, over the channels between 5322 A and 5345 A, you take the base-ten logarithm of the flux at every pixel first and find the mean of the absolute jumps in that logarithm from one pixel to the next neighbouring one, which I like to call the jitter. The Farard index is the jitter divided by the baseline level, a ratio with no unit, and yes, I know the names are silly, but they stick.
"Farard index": 0.0081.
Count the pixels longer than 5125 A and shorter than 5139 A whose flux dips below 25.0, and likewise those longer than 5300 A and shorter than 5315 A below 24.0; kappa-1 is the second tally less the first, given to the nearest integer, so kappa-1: -4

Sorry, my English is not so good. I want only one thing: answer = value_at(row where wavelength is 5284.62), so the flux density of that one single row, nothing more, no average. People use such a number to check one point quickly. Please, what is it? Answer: 24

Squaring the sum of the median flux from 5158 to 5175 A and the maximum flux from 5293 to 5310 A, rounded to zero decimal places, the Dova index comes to 2550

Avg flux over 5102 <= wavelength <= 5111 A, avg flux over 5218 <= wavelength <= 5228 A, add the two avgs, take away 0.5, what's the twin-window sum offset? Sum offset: 52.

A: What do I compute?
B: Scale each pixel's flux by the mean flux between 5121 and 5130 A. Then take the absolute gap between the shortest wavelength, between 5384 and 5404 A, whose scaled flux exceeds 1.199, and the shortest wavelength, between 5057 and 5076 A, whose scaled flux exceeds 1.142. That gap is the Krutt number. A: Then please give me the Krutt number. 317.6 A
